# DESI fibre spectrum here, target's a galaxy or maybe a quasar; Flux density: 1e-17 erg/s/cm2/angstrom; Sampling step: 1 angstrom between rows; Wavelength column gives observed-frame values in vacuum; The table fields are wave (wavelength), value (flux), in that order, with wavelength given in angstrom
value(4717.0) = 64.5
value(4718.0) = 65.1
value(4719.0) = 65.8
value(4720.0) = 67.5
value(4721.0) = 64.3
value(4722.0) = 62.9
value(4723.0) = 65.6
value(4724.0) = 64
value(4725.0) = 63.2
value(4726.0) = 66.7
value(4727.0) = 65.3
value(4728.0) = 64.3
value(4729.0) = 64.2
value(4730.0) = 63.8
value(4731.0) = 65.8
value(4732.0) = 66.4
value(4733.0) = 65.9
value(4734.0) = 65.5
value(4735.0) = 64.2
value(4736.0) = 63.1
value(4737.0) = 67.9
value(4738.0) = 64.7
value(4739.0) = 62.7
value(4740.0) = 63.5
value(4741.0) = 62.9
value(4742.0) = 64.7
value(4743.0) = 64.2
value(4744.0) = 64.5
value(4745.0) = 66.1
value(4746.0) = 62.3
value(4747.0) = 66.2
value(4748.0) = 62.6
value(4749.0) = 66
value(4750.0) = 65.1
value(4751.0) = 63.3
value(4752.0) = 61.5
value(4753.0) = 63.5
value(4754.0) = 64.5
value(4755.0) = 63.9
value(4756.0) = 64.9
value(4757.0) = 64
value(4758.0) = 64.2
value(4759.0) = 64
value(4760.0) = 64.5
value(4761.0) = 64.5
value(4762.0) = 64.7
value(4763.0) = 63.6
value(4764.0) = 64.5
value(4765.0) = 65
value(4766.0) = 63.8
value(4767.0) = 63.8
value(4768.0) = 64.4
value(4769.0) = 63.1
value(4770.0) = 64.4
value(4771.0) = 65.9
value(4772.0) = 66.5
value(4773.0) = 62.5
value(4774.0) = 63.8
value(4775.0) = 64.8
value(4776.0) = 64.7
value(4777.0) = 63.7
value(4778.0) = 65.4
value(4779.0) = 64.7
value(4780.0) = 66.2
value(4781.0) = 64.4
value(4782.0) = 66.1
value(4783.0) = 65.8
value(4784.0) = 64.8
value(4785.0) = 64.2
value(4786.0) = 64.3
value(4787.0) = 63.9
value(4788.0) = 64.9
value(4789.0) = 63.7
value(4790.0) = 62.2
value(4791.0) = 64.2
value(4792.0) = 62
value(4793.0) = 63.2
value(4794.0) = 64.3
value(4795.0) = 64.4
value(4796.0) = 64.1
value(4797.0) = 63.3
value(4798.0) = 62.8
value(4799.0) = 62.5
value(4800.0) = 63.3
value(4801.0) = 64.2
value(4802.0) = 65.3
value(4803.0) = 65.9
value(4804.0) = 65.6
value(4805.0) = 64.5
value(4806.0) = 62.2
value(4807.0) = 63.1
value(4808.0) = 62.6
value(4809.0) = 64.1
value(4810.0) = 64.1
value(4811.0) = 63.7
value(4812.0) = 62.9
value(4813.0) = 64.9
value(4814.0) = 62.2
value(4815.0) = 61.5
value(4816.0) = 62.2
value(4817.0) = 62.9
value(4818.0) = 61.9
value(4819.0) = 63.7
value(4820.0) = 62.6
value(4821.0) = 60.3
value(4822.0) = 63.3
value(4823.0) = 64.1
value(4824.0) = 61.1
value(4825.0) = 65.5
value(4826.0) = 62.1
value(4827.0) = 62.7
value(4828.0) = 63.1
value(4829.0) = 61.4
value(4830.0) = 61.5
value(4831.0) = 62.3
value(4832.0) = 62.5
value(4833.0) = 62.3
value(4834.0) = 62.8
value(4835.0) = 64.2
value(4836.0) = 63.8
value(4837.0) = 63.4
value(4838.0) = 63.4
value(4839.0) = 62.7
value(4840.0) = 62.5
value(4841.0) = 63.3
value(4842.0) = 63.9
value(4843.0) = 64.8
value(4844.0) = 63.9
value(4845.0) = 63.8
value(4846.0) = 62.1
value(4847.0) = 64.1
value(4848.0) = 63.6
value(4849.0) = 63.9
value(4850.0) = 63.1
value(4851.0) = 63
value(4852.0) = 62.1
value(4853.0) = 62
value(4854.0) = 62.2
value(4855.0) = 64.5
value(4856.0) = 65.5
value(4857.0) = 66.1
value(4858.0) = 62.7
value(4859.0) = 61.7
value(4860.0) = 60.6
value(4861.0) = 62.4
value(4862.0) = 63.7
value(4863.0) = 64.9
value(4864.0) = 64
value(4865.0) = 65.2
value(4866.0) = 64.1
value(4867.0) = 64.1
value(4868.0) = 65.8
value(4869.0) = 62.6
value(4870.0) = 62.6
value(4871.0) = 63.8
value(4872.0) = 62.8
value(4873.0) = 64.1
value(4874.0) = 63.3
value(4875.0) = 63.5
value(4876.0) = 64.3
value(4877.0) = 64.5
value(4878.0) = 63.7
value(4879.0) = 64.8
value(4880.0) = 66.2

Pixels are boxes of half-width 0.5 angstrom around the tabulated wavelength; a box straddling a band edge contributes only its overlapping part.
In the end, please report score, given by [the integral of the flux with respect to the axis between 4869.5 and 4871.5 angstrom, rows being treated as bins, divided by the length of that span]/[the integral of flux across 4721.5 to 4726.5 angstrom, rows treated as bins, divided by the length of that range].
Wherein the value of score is 0.980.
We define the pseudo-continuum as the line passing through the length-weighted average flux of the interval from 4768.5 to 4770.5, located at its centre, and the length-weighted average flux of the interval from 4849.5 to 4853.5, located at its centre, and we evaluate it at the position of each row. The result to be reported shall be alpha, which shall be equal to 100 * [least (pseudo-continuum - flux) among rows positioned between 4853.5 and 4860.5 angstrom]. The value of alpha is -363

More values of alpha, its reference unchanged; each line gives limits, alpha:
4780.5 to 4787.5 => -253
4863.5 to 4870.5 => -349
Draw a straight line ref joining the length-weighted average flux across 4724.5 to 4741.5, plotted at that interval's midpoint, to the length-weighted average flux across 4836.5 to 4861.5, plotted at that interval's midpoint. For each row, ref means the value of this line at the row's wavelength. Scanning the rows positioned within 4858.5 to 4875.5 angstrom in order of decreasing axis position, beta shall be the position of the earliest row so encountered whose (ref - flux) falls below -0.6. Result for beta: 4873.0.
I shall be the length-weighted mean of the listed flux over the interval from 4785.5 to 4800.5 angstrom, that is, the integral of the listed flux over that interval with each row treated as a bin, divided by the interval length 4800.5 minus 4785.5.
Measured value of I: 63.5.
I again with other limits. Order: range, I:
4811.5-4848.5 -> 63.0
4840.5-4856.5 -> 63.5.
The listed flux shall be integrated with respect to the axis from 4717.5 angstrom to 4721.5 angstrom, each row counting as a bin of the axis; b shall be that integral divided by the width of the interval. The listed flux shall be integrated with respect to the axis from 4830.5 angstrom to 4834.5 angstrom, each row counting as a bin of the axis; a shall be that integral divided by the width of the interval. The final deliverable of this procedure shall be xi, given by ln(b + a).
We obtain 4.85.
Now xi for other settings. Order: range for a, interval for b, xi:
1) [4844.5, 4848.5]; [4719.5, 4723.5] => 4.86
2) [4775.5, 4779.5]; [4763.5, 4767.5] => 4.86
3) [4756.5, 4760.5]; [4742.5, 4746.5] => 4.86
